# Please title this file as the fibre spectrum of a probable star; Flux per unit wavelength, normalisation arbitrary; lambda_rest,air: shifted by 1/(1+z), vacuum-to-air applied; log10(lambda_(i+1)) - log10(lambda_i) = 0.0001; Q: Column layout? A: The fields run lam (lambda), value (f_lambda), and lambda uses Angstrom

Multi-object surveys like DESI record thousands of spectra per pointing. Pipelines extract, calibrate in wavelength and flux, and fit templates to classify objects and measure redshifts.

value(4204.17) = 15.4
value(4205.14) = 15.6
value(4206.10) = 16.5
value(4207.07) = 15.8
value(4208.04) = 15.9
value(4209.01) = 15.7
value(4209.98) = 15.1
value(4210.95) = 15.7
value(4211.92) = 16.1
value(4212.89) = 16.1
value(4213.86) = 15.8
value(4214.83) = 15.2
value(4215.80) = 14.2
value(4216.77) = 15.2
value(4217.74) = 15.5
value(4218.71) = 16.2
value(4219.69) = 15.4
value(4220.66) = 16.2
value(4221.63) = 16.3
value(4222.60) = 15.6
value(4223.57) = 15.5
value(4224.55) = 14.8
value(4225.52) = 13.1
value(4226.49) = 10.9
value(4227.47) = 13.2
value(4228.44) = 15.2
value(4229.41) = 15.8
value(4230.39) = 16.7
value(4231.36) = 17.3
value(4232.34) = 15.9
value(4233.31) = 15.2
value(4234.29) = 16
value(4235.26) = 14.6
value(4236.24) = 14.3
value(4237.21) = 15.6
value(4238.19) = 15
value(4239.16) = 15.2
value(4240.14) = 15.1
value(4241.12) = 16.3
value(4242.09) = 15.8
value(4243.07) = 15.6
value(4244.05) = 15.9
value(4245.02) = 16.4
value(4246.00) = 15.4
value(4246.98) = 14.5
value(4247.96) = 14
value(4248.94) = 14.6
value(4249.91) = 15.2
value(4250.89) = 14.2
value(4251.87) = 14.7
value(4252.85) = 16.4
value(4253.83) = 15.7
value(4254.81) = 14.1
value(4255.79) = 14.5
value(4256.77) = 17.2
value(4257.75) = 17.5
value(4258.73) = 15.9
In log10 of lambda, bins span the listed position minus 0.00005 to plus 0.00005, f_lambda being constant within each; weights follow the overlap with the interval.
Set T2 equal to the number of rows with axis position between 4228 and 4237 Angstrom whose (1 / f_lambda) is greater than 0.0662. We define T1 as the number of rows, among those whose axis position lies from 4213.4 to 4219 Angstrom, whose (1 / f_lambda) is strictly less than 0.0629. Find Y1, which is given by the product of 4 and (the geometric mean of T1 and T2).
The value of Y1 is 6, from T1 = 1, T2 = 2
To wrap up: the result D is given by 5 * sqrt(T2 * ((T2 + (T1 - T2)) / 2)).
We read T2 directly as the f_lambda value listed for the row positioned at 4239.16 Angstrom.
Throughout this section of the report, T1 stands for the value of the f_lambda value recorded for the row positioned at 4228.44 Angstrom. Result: 53.7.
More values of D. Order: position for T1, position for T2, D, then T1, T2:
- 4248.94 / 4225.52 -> 48.9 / 14.6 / 13.1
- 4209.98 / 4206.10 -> 55.8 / 15.1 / 16.5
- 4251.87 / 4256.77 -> 56.2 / 14.7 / 17.2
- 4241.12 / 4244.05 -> 56.9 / 16.3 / 15.9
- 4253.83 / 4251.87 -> 53.7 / 15.7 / 14.7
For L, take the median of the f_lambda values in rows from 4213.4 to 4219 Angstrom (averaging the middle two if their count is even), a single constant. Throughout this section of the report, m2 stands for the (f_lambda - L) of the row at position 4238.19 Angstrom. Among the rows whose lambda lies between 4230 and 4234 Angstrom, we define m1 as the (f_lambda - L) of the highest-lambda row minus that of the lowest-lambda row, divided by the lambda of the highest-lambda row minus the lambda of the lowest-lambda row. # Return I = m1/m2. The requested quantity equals 1.47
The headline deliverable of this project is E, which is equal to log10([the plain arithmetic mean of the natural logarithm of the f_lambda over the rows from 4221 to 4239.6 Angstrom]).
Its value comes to 0.433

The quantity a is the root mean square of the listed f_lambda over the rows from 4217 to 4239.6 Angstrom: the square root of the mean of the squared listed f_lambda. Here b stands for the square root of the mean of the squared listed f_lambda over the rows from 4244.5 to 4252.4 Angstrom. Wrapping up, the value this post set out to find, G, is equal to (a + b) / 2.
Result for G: 15.07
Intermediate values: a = 15.3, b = 14.9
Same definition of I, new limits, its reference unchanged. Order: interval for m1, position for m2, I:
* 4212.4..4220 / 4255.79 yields 0.12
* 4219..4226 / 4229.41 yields -0.88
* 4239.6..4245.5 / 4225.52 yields -0.12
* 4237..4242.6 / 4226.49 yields -0.01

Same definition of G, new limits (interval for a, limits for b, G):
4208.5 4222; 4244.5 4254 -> 15.38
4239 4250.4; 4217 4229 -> 15.13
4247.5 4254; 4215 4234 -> 15.11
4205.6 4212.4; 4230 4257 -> 15.63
